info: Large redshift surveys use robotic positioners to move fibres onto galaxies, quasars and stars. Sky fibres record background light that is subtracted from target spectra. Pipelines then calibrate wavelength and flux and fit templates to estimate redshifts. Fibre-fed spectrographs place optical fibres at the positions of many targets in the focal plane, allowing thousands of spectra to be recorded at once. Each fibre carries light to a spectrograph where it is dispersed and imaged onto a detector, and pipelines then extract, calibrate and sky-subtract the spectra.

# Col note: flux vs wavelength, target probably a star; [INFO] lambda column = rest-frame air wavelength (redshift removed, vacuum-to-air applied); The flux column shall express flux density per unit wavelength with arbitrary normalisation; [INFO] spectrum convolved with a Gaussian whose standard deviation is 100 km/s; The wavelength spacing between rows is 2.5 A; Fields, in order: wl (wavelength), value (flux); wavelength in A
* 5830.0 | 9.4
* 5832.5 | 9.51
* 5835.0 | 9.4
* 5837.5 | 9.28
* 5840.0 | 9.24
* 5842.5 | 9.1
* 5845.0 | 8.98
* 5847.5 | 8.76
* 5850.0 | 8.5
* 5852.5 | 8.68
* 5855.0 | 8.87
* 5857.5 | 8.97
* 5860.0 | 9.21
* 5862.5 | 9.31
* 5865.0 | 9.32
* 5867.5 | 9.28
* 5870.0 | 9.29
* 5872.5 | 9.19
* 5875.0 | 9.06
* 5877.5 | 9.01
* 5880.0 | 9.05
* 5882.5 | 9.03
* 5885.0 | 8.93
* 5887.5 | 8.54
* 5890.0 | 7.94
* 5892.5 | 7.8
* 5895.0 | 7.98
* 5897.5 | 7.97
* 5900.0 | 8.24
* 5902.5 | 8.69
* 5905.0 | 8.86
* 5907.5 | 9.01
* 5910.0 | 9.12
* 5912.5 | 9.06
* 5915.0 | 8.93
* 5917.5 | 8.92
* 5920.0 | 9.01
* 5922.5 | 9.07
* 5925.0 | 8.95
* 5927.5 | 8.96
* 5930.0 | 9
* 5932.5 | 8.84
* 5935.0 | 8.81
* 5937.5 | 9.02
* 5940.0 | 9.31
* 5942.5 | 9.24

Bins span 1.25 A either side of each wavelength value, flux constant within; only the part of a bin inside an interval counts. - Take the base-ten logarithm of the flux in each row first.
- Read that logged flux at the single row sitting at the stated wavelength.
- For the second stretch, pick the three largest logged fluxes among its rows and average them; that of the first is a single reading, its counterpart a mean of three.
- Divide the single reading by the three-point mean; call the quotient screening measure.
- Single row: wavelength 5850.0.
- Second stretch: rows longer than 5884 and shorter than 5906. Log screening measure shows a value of 0.98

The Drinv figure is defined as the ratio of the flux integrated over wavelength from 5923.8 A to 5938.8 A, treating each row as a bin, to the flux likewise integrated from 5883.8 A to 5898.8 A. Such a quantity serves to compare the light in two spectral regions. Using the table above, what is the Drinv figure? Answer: 1.09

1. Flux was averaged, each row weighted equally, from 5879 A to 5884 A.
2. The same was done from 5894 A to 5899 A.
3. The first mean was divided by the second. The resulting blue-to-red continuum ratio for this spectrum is 1.13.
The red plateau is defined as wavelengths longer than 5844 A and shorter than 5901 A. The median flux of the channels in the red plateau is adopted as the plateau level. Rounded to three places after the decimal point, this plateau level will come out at 8.970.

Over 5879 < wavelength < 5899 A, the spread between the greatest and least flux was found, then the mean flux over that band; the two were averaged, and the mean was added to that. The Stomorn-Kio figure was 13.2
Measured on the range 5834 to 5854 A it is 13.9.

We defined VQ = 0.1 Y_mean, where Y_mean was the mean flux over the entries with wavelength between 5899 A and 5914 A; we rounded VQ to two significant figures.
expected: 0.88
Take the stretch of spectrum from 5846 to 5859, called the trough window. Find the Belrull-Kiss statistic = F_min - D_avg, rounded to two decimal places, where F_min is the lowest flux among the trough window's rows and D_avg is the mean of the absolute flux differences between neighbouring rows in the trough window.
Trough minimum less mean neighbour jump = 8.32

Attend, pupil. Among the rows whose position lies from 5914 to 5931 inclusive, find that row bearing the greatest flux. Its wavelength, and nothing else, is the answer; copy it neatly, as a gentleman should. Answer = 5922.5 A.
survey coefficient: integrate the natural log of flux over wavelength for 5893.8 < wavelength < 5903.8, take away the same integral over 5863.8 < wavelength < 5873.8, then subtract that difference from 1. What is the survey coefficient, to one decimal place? 2.2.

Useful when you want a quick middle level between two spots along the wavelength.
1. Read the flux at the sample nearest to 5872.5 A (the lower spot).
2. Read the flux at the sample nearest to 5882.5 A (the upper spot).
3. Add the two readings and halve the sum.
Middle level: 9.11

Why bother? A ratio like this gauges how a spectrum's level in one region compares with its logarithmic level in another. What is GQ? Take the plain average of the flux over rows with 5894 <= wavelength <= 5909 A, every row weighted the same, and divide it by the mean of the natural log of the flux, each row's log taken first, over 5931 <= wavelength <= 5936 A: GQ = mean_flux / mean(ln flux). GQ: 3.9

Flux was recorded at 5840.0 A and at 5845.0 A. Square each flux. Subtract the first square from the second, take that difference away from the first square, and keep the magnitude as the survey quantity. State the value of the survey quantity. 90.1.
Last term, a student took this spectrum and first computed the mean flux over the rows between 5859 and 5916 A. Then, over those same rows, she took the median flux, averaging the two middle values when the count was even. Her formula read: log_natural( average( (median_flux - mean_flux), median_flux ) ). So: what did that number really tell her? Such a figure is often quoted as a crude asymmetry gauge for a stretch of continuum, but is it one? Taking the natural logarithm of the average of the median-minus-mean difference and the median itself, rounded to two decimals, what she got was 1.53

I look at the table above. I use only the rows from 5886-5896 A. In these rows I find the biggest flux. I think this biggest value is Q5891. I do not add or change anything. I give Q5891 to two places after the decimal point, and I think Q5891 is 8.54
